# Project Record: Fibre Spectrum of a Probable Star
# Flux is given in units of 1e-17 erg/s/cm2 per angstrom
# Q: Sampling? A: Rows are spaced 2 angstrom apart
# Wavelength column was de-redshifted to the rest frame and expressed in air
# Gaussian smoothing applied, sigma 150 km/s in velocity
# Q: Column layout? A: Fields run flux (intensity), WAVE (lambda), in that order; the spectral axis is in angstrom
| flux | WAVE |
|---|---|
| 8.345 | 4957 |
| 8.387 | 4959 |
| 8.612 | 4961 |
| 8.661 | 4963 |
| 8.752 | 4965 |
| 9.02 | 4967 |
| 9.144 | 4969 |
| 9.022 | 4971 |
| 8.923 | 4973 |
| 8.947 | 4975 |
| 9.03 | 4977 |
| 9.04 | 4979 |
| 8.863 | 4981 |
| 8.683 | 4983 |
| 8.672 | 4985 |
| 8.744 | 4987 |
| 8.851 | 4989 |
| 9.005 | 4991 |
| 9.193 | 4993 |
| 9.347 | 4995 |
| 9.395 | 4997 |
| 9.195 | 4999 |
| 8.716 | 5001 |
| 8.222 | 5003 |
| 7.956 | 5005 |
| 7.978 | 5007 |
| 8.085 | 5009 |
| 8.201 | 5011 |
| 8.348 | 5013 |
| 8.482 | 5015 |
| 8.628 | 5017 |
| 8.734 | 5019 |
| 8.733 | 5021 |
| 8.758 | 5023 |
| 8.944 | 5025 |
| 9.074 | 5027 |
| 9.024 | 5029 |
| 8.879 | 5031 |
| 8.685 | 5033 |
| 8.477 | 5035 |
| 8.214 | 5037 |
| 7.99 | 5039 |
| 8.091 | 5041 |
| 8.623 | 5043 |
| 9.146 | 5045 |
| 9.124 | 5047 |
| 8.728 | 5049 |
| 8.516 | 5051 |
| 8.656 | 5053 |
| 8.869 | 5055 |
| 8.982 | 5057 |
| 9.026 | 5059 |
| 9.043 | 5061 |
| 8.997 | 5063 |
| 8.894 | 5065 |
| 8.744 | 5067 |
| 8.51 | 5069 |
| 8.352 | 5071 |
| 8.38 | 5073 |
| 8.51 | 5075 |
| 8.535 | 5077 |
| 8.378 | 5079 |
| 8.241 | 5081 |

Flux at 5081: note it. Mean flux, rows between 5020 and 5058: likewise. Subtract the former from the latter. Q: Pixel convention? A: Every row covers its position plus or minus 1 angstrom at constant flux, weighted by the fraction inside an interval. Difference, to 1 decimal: 0.5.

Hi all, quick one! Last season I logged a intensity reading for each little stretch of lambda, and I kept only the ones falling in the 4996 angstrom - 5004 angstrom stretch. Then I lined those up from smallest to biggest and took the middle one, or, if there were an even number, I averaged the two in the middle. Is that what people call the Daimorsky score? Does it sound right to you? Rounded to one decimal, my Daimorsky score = 9.0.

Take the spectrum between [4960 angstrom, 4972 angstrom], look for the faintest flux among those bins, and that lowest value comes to 8.612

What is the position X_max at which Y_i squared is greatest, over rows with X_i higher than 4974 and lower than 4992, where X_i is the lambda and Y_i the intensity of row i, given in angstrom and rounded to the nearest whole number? 4979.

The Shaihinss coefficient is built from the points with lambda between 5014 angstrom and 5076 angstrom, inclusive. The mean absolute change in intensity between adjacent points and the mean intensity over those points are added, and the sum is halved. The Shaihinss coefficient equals 4.432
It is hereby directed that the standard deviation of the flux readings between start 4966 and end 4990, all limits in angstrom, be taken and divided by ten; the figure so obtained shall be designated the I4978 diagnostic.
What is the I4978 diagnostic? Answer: 0.015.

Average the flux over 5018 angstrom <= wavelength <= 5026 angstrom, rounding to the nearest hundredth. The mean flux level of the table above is 8.79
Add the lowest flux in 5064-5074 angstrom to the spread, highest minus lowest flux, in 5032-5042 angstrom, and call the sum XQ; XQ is 9.0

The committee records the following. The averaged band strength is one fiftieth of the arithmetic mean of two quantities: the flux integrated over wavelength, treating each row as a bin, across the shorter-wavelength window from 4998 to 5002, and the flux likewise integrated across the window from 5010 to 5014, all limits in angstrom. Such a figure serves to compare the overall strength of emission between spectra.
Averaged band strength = 0.6892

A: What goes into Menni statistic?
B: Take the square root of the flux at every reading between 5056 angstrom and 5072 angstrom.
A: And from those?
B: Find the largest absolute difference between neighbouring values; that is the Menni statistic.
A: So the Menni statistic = 0.04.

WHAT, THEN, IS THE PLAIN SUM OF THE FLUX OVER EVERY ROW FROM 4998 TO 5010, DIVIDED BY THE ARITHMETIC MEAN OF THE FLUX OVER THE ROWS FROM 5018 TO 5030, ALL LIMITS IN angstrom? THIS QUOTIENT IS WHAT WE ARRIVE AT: 5.6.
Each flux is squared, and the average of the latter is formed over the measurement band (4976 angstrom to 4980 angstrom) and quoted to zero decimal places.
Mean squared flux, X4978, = 82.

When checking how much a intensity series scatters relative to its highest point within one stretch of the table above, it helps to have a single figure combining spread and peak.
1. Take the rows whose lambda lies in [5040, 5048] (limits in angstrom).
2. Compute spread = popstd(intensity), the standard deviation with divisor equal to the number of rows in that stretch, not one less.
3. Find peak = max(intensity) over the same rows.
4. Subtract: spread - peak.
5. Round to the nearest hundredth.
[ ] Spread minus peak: -8.71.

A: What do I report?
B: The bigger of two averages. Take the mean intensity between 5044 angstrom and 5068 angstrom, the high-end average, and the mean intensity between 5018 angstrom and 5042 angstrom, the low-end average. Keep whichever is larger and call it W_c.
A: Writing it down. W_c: 8.89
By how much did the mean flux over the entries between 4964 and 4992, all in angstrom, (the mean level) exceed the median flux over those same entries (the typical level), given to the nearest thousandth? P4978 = -0.028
